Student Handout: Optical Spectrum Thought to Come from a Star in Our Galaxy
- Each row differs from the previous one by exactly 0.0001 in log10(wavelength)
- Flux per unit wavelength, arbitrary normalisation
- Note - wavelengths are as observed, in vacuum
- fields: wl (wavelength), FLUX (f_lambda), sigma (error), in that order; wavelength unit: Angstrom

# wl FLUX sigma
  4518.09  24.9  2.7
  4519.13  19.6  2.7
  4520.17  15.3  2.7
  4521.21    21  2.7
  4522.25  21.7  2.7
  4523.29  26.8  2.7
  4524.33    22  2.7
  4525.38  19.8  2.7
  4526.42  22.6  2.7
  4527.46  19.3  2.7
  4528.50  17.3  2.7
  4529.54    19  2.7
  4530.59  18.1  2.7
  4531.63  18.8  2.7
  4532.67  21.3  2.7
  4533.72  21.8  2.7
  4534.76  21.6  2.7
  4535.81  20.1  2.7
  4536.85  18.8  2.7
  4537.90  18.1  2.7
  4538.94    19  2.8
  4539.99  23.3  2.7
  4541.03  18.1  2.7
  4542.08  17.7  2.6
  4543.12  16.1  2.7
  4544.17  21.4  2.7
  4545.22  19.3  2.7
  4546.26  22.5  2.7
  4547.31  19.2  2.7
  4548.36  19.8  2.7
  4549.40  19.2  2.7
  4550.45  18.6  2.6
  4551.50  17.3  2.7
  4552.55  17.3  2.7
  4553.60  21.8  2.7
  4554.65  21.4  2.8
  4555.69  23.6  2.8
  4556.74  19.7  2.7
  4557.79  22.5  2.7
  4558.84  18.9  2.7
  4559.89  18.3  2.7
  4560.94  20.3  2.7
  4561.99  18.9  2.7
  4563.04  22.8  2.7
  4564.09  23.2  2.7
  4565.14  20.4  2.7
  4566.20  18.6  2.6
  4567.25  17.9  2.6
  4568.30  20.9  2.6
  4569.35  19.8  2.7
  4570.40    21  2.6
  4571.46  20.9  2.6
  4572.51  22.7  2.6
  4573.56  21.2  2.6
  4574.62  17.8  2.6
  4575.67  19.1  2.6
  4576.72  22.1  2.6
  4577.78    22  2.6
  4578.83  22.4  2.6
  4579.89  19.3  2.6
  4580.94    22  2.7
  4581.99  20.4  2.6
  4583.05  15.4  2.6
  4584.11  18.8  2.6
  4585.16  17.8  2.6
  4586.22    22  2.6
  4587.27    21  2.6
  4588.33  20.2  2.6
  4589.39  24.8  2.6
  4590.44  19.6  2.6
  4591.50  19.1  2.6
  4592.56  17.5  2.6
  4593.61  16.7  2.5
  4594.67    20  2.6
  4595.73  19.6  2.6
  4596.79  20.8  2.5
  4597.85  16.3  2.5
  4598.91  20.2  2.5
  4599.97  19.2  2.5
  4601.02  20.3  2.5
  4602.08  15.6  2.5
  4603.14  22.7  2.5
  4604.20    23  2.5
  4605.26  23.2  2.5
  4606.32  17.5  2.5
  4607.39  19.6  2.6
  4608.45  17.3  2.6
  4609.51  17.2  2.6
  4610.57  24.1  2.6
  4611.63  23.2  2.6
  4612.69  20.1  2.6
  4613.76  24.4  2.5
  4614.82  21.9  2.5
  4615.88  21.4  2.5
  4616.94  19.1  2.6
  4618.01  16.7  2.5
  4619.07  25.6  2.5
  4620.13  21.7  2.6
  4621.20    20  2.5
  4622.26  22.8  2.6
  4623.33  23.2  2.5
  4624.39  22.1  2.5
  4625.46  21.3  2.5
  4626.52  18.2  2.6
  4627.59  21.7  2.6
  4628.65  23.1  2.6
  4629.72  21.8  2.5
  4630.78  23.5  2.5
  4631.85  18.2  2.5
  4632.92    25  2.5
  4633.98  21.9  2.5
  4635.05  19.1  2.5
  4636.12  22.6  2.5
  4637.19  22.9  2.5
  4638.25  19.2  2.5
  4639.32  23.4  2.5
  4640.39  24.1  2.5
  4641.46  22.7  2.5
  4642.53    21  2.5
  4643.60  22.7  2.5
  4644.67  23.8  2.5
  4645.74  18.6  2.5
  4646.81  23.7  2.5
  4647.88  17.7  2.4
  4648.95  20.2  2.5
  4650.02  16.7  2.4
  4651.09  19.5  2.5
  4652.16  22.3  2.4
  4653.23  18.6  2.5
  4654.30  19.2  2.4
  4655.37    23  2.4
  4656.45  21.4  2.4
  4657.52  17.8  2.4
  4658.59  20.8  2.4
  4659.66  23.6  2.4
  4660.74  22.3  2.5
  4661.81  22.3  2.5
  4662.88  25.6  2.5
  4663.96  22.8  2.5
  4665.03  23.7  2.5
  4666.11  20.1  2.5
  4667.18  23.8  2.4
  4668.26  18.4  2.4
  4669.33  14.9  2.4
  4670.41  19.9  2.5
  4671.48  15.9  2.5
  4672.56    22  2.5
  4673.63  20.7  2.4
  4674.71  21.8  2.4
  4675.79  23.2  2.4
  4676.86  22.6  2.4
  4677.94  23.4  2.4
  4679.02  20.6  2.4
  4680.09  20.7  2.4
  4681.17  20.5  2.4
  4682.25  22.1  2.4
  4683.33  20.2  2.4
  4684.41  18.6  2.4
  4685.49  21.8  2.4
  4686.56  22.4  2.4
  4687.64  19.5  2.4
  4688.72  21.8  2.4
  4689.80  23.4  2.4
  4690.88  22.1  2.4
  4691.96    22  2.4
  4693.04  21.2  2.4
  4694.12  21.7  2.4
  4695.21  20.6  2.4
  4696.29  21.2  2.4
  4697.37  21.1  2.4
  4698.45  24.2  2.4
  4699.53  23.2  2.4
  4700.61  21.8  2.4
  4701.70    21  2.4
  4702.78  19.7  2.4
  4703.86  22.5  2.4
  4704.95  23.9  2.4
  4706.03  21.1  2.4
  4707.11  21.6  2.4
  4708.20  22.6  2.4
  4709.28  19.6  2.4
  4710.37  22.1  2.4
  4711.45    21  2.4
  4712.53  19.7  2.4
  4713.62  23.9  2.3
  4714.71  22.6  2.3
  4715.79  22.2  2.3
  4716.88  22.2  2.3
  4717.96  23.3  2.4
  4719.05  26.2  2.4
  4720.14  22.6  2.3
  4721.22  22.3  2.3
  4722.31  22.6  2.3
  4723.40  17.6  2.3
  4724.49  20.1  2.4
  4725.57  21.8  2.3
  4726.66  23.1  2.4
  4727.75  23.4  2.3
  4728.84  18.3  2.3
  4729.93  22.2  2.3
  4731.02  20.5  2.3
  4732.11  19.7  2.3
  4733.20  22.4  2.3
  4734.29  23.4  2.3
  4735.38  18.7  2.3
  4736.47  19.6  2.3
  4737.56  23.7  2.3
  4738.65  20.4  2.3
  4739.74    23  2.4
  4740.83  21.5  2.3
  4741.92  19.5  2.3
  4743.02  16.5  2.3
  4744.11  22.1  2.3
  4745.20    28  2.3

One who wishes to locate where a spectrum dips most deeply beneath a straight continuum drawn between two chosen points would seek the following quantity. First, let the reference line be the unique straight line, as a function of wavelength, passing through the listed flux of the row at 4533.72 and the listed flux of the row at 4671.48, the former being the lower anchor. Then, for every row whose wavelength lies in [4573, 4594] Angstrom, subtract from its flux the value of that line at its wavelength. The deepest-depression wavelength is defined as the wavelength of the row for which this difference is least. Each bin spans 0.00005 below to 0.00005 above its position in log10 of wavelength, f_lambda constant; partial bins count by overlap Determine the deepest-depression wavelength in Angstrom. 4583.05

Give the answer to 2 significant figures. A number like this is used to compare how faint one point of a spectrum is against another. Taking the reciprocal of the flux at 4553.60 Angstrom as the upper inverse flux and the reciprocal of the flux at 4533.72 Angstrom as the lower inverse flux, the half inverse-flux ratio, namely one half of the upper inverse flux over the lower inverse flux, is 0.50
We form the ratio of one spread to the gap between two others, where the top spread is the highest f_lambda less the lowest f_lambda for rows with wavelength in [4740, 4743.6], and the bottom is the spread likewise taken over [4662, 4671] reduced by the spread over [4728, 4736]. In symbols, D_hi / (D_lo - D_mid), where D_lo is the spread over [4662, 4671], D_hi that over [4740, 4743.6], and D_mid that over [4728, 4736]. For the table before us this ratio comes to 1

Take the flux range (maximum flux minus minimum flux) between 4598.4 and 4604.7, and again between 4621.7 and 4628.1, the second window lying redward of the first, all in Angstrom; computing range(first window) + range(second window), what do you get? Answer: 12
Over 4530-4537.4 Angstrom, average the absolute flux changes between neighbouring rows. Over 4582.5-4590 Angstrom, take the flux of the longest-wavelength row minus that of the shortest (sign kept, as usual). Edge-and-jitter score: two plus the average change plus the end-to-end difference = 13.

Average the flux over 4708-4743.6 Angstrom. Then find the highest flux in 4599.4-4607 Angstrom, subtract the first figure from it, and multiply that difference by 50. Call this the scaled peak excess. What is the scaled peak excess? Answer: 87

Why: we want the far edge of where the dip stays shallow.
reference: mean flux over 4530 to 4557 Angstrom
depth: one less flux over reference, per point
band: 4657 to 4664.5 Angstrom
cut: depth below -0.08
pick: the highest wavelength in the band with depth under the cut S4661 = 4663.96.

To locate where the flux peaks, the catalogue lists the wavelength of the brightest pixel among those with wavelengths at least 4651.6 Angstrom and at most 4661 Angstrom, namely 4659.66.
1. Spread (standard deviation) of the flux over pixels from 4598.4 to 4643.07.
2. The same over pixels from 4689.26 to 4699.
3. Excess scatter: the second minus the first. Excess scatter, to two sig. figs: -1.3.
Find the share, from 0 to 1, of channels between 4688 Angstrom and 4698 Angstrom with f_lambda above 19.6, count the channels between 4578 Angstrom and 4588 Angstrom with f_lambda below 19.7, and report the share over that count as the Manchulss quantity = 0.25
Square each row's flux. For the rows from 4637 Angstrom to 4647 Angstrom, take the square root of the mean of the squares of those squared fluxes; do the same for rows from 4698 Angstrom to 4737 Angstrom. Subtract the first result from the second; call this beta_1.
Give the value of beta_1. -21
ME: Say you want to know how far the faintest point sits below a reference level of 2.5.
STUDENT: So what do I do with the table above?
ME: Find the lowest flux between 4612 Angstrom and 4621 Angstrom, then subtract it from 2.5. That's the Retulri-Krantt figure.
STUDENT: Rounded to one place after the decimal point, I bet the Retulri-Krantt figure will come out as -14.2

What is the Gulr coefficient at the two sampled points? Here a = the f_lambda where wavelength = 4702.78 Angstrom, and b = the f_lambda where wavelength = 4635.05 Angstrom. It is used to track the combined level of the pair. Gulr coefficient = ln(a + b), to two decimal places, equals 3.66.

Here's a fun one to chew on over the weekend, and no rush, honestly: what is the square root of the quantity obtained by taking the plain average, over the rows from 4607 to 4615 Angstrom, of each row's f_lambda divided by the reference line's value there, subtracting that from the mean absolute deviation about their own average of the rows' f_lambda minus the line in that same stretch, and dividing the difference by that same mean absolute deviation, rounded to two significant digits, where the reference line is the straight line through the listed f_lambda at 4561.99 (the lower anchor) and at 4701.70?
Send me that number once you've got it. 0.75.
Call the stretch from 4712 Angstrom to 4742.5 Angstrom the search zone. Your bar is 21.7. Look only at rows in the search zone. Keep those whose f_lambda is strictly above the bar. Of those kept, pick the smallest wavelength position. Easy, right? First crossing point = 4713.62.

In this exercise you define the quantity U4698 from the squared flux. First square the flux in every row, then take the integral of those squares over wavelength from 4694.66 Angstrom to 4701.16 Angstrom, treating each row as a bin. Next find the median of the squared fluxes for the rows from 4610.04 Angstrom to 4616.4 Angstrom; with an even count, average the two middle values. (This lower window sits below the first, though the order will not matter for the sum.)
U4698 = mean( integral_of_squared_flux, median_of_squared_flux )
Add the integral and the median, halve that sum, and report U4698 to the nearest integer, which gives 1833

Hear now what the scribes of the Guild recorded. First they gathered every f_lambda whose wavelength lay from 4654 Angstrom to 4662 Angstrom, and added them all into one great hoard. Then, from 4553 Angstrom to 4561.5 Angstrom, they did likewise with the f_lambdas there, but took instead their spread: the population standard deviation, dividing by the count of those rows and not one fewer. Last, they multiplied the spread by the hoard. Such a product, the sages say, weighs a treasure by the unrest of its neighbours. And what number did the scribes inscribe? 291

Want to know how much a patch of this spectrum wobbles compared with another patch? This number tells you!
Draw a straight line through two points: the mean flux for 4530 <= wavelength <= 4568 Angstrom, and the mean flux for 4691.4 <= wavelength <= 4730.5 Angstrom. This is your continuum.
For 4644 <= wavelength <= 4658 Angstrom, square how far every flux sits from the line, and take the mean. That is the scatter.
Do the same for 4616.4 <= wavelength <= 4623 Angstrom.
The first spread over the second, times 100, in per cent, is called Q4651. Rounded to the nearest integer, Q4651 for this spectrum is 78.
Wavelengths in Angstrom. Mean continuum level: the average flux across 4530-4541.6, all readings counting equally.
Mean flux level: 19.9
